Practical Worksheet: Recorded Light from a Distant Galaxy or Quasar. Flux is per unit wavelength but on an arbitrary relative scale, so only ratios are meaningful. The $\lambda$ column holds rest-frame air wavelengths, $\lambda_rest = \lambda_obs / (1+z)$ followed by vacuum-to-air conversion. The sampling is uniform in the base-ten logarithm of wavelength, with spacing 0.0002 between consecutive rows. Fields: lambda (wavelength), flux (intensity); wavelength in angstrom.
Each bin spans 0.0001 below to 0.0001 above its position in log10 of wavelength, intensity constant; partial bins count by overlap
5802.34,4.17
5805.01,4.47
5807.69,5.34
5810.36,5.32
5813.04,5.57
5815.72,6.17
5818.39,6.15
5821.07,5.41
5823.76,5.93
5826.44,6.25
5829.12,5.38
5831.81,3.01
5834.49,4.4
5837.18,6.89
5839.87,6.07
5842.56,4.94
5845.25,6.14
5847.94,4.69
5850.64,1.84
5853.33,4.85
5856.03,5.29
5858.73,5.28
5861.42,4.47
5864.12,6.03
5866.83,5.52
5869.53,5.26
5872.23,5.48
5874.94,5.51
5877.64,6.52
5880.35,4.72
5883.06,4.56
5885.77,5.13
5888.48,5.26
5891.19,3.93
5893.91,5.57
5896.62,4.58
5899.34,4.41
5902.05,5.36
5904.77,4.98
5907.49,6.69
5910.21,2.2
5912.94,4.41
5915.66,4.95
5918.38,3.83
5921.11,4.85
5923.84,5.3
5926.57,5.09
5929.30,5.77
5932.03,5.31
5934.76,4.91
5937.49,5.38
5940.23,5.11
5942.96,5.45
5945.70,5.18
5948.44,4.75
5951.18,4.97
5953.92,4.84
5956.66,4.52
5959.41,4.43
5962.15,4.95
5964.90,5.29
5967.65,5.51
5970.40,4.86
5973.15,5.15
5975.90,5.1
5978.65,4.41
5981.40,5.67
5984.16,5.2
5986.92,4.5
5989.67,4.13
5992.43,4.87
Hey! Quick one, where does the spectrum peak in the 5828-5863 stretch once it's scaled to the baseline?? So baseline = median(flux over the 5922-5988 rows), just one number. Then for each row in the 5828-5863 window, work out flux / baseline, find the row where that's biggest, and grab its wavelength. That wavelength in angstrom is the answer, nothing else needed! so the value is 5837.18 angstrom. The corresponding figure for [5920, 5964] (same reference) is 5929.30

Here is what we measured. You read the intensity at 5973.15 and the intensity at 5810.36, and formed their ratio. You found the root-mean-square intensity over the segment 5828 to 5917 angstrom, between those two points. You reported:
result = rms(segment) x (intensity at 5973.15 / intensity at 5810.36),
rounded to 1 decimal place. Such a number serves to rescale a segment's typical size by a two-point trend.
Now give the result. 4.9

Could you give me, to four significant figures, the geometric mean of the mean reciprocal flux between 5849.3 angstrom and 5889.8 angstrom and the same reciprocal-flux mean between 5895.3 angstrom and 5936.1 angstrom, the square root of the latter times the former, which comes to 0.2168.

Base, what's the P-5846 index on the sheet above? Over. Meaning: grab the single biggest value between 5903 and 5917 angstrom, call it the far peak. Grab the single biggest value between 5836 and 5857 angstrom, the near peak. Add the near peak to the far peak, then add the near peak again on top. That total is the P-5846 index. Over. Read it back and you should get 20.5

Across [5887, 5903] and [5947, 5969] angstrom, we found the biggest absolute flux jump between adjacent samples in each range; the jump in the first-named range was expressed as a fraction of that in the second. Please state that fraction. 3.2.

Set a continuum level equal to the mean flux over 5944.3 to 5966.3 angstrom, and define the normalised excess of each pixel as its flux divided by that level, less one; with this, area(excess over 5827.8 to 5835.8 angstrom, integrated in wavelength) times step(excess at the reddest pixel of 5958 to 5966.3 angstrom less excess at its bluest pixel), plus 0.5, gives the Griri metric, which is 0.32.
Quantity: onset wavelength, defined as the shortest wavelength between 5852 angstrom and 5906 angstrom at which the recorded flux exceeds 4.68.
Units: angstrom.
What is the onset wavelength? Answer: 5853.33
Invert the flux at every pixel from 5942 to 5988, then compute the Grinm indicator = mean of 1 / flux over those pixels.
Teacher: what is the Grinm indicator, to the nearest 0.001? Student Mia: 0.202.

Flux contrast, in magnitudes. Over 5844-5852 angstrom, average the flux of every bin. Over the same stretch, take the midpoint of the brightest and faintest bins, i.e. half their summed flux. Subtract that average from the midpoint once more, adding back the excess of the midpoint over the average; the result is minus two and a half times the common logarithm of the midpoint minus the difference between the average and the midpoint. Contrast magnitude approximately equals -1.44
